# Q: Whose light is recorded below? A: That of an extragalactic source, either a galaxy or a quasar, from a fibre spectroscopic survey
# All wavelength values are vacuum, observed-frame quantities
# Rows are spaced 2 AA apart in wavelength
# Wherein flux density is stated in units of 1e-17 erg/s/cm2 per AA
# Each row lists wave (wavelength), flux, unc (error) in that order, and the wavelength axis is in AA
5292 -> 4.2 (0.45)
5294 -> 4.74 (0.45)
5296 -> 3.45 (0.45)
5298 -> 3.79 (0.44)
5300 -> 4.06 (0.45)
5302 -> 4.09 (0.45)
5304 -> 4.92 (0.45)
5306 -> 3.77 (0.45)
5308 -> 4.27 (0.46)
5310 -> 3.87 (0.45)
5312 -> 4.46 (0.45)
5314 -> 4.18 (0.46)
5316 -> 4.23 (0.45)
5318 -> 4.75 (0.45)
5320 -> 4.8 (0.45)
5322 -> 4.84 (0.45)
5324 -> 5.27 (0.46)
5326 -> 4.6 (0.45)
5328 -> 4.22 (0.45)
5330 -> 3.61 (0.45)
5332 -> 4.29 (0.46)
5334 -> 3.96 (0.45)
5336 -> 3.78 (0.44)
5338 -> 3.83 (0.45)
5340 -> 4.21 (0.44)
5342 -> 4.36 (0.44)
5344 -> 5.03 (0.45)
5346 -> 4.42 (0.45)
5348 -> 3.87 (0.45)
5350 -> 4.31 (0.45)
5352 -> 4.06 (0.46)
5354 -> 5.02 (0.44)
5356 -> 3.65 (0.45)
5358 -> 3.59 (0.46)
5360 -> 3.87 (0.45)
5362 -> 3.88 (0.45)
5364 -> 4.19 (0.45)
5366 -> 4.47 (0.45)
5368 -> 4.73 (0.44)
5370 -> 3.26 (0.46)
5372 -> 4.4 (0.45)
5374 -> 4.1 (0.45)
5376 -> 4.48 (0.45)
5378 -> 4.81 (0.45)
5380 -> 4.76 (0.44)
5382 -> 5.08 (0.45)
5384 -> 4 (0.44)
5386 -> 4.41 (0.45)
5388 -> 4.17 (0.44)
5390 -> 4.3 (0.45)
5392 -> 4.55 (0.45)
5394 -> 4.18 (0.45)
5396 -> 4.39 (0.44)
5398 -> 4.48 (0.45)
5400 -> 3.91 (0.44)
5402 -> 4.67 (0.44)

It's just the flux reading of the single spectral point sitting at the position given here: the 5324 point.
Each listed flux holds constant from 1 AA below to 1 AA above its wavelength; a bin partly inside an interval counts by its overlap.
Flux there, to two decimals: 5.27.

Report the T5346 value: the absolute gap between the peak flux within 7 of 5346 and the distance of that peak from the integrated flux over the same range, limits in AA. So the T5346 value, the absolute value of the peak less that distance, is 50.5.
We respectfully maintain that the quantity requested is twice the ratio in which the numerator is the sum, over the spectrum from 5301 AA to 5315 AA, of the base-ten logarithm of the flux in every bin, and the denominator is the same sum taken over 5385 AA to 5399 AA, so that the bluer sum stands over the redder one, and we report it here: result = 1.95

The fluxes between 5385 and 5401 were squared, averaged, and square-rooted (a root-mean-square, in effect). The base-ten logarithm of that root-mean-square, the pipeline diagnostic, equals 0.634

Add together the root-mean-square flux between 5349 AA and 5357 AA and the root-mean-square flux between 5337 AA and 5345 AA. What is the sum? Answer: 8.67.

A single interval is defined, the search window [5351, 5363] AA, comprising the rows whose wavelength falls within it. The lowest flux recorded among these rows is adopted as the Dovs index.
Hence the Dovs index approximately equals 3.59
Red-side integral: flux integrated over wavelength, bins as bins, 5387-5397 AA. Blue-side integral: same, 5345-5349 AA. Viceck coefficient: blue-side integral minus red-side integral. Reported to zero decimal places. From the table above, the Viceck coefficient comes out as -27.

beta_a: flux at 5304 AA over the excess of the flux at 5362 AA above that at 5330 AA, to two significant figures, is 18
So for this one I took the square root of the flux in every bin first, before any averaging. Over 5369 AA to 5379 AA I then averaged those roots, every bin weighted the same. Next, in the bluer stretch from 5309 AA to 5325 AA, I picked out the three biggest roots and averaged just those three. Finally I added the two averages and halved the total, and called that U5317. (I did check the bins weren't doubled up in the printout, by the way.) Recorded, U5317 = 2.14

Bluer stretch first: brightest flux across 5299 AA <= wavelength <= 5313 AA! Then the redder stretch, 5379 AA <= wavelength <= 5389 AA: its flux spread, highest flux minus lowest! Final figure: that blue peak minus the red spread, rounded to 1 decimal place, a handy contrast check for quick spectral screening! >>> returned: 3.8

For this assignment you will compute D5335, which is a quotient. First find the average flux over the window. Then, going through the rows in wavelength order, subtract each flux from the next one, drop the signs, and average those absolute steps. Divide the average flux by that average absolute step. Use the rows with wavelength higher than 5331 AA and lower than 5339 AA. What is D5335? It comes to 21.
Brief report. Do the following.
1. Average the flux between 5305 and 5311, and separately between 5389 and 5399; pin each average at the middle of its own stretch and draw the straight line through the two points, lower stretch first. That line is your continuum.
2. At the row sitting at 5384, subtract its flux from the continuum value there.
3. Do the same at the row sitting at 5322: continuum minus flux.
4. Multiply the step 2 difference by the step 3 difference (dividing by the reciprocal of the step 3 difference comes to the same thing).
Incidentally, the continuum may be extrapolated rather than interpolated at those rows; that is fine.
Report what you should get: -0.27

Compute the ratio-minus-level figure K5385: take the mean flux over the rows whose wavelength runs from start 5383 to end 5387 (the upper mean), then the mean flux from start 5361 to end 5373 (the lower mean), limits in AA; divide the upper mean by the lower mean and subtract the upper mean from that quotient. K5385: -3.2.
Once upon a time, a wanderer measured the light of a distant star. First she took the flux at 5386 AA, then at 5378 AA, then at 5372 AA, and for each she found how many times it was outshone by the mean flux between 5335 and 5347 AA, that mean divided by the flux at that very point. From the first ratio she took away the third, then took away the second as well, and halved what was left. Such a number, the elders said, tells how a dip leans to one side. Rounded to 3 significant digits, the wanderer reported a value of -0.445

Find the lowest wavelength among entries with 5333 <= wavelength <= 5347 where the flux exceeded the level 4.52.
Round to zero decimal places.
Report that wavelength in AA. 5344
